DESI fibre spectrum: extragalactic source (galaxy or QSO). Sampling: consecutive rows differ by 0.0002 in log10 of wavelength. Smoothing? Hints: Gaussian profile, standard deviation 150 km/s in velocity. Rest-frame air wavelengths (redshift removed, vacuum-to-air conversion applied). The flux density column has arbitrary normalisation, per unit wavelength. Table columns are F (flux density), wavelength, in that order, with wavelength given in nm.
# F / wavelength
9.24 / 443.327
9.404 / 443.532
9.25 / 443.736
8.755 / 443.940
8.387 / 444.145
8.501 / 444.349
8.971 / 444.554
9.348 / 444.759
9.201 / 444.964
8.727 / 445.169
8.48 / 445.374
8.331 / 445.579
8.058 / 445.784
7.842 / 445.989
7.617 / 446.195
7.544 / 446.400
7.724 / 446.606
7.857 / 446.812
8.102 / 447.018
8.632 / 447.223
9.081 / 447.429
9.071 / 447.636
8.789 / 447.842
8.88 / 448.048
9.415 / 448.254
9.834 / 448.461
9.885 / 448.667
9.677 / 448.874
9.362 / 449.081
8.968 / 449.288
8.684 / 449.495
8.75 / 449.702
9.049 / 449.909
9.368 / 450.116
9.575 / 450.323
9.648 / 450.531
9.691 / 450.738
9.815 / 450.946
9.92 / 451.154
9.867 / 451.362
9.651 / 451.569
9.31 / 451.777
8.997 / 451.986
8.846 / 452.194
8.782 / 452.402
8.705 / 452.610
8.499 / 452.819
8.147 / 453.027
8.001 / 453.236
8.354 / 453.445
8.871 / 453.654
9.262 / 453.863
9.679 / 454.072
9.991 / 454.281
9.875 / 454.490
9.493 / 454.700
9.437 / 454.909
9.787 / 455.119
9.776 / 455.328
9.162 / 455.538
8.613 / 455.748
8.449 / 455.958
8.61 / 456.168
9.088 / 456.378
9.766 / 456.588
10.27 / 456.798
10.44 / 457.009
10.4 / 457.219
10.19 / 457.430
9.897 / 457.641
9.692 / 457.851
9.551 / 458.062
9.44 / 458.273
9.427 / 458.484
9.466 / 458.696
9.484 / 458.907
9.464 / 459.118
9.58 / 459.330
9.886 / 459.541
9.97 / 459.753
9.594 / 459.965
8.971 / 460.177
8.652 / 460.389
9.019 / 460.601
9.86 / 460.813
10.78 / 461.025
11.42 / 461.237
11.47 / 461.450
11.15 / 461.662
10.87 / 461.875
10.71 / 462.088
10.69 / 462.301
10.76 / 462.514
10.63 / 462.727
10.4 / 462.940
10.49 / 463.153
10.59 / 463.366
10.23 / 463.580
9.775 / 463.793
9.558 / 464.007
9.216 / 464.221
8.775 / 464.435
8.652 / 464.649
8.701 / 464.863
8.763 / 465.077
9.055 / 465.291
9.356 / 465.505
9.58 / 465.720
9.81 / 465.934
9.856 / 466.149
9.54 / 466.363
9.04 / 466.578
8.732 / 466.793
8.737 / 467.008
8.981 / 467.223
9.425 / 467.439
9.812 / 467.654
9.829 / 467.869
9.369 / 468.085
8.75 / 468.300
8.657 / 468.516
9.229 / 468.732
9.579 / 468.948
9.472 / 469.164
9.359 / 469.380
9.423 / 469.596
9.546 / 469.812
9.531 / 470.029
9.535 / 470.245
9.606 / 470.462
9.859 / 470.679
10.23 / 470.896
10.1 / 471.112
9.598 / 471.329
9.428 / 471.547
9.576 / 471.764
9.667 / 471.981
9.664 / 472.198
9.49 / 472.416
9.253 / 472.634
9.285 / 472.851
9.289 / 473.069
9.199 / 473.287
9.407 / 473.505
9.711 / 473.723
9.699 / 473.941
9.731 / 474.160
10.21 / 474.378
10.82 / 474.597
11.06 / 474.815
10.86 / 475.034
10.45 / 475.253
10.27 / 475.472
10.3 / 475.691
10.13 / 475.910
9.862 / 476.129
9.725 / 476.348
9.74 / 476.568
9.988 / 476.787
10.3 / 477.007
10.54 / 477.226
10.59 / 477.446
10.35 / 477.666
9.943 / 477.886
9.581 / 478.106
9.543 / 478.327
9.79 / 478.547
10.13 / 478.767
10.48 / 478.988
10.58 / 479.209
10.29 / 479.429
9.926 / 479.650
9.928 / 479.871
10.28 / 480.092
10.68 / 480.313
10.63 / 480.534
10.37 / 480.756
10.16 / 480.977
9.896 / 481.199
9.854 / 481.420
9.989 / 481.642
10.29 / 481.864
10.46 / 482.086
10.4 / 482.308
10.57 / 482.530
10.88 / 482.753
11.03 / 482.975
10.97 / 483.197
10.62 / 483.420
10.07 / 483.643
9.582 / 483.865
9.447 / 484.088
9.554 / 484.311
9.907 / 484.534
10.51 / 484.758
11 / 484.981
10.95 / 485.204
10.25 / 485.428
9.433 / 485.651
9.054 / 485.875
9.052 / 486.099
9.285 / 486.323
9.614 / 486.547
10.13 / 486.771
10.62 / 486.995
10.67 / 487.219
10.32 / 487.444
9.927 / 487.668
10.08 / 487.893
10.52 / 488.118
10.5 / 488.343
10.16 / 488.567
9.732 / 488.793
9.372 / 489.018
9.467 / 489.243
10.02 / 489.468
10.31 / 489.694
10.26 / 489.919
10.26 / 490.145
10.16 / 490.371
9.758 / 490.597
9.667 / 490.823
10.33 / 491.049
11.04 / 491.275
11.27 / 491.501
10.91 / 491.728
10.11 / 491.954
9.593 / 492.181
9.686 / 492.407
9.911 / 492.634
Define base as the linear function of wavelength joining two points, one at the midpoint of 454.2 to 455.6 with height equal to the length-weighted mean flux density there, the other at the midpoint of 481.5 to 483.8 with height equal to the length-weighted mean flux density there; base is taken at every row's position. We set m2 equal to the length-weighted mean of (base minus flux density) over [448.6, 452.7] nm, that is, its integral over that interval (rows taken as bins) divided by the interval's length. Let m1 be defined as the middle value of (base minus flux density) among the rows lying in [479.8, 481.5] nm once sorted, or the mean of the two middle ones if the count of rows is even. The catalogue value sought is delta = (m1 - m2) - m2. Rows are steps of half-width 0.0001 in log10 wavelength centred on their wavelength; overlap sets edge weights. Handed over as -0.19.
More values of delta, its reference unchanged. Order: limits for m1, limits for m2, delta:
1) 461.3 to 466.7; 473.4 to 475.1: 0.01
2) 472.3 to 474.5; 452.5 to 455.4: -0.24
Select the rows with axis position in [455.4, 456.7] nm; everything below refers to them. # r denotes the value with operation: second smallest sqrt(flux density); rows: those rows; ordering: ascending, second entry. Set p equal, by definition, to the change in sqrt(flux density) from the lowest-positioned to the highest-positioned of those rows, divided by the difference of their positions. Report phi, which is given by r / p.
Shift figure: 31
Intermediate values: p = 0.09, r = 2.93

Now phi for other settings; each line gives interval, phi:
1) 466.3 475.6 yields 232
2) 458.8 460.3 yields -46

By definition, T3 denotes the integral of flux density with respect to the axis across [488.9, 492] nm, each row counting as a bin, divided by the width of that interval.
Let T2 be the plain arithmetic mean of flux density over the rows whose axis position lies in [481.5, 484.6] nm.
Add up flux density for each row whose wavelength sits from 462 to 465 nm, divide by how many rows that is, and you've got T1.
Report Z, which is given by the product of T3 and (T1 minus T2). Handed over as -3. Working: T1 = 9.9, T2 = 10.3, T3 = 10.2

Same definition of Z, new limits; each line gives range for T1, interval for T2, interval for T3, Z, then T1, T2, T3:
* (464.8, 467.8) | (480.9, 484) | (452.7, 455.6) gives -10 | 9.2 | 10.3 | 9.2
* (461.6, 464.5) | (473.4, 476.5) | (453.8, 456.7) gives 1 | 10.3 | 10.2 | 9.4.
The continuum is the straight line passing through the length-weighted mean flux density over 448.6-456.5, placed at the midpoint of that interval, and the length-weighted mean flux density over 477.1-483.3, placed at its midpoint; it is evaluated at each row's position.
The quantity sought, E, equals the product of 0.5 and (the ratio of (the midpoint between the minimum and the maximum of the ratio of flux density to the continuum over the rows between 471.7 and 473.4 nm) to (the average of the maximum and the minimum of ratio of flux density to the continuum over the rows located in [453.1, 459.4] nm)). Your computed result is 0.477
